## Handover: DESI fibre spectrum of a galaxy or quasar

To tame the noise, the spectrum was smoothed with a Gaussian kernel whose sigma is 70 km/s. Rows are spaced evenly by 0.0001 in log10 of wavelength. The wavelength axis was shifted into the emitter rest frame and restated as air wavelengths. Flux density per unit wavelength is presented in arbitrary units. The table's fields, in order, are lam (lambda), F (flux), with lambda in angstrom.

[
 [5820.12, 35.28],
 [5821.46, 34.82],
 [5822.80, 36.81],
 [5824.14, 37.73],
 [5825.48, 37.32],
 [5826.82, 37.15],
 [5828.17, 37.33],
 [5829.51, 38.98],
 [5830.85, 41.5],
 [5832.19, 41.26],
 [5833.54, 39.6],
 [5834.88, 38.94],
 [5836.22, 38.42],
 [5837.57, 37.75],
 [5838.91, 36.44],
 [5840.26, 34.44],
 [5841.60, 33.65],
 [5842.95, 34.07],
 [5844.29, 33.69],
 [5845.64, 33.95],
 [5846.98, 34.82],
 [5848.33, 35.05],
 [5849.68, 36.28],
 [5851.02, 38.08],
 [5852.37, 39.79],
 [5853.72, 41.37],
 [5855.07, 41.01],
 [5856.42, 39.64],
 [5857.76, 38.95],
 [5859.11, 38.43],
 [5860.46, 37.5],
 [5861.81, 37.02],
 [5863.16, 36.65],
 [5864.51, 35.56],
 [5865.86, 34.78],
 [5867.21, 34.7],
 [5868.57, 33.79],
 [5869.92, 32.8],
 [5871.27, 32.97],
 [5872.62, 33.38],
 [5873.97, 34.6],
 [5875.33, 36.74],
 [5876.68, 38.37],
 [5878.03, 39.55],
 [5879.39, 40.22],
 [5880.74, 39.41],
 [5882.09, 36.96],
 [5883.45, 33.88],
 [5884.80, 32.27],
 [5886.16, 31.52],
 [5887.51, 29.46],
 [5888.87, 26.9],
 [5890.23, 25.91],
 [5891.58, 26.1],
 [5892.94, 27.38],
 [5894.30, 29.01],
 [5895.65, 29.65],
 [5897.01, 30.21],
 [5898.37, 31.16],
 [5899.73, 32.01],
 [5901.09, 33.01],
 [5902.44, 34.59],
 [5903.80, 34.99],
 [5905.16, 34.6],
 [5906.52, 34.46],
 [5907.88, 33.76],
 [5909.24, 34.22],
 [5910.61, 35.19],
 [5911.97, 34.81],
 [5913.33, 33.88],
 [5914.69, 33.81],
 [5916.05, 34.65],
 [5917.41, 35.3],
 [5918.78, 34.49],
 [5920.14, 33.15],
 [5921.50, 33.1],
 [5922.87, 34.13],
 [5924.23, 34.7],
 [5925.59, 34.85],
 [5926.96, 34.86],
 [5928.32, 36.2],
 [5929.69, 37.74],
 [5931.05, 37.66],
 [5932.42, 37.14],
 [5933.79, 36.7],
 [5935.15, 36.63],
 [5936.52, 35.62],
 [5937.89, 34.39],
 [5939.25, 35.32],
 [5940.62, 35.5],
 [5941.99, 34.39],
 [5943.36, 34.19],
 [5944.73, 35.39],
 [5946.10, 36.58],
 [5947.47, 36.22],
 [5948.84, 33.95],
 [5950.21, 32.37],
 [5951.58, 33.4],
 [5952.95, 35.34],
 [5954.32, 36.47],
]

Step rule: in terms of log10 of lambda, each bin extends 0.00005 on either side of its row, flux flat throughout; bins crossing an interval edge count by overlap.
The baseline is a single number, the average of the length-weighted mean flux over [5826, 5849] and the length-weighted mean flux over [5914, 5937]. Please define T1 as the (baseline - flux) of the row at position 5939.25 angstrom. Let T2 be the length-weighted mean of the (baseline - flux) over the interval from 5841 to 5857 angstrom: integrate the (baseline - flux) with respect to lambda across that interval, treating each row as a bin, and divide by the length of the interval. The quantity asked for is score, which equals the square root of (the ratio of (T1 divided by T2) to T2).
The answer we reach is 1.3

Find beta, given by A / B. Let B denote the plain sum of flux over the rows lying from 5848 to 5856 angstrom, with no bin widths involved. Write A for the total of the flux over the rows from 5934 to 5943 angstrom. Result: 0.91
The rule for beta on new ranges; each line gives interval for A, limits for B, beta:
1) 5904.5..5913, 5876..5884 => 0.91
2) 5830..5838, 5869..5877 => 1.14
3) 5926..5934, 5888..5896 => 1.34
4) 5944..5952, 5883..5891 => 1.16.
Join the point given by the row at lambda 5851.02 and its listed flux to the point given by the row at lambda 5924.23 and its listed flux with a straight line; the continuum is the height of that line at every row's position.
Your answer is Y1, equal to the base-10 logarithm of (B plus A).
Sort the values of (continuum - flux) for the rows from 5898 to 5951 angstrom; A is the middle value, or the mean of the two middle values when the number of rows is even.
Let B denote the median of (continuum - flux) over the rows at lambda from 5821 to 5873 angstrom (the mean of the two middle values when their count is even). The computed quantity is 0.3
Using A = 0.0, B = 1.9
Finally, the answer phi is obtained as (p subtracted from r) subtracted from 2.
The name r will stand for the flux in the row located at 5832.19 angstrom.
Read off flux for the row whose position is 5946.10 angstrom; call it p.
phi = -3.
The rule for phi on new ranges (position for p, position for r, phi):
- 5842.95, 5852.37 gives -4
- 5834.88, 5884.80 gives 9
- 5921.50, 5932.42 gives -2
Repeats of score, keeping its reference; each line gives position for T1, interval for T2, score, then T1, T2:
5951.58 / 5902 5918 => 1.0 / 2.7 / 1.59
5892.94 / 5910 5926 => 1.7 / 8.7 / 1.79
